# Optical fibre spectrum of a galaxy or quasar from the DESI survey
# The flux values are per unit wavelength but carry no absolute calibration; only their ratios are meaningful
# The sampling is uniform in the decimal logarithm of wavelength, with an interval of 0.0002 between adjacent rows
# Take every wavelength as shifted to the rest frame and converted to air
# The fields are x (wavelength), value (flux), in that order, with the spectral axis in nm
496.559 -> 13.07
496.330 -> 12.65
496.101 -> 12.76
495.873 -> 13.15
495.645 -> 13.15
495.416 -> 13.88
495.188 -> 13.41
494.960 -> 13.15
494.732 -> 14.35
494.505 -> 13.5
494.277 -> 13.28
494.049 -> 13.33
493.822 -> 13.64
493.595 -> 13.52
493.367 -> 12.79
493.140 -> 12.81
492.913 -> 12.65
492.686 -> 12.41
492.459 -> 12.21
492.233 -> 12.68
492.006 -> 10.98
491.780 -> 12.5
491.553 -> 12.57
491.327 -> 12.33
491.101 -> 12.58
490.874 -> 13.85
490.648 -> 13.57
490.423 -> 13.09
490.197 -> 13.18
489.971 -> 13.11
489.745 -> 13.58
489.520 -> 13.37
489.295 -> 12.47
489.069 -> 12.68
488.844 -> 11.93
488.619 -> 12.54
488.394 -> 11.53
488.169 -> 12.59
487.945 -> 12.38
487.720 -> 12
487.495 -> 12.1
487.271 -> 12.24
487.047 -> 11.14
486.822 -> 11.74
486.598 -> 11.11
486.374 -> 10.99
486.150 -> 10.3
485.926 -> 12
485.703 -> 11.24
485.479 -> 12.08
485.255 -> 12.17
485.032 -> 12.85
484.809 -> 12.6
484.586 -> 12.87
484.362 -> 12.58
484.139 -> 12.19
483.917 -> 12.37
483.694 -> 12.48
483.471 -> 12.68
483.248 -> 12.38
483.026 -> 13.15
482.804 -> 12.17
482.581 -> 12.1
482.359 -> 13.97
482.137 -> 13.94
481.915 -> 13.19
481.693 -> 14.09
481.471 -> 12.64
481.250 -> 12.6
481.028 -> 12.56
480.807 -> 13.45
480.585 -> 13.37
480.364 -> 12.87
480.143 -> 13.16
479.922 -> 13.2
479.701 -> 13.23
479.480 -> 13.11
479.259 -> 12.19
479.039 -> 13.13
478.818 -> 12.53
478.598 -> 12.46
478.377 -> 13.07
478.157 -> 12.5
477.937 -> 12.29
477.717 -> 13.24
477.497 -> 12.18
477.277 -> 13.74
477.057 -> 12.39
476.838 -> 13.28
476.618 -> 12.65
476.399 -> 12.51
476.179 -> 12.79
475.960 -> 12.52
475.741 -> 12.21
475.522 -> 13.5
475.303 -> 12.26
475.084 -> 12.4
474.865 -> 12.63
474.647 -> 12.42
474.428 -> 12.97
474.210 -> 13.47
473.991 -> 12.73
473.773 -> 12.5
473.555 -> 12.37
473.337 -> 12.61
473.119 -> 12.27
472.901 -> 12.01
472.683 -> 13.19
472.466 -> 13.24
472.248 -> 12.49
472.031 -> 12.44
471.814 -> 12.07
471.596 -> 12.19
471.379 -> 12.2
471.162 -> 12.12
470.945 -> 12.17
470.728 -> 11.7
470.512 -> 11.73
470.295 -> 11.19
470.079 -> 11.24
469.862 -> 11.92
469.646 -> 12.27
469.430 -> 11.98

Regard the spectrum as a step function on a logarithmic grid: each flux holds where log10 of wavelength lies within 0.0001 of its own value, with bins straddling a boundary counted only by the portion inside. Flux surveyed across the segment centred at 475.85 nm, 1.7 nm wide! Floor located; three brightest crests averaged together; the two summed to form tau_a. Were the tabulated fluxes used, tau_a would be 25.2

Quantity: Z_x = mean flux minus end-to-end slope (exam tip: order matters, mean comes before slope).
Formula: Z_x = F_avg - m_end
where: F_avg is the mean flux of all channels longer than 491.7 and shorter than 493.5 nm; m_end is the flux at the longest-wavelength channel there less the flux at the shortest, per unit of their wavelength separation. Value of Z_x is 12.2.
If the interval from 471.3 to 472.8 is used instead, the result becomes 11.8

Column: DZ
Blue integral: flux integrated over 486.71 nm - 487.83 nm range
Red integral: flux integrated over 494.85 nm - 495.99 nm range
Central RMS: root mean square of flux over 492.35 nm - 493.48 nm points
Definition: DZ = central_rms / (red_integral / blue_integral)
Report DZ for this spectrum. 11.0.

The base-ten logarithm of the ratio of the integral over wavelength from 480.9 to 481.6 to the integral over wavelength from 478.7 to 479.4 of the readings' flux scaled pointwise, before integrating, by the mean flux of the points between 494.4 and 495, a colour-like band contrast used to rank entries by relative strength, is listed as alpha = 0.00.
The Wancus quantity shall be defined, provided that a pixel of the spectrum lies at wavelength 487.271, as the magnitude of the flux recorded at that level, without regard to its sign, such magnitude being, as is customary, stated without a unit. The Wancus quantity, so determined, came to 12.2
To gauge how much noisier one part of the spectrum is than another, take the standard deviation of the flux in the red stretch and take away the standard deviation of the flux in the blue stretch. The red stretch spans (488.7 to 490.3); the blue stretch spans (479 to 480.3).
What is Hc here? 0.17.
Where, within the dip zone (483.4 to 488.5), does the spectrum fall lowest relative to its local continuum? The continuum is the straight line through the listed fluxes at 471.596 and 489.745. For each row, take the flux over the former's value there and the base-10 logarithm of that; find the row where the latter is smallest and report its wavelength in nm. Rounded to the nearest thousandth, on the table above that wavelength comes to 486.150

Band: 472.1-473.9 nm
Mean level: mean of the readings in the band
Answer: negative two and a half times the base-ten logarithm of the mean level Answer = -2.75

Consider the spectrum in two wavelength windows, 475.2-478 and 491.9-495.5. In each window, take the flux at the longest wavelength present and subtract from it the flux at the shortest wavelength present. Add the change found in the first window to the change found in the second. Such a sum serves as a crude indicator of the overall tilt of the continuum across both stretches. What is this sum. 2.9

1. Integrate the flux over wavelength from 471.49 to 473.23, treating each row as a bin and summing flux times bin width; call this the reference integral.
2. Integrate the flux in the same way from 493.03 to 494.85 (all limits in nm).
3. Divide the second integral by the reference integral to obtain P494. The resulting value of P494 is 1.12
